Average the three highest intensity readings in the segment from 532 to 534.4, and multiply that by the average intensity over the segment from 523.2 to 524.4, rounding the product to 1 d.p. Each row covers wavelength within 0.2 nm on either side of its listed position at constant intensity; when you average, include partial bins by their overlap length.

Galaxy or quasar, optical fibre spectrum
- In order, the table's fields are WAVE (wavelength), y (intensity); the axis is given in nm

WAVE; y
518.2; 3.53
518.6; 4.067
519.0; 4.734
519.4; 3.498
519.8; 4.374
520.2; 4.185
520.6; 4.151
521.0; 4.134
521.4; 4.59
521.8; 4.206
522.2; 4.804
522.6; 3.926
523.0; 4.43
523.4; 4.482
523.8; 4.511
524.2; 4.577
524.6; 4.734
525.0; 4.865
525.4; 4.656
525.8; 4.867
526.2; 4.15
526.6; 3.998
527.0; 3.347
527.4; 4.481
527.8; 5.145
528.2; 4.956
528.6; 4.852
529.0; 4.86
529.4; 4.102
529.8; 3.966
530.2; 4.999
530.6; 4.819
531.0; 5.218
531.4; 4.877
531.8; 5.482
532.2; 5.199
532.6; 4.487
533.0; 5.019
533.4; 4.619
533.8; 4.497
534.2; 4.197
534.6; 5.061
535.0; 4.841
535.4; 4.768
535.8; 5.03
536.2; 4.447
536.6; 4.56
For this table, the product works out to 22.4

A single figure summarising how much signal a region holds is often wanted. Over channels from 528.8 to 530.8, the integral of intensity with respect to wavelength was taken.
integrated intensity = 9.1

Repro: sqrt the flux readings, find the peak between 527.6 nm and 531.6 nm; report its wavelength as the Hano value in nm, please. 531.0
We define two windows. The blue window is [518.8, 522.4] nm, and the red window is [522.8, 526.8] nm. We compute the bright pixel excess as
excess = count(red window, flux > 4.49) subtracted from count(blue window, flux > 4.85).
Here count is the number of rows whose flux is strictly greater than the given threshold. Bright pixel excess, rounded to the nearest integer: -6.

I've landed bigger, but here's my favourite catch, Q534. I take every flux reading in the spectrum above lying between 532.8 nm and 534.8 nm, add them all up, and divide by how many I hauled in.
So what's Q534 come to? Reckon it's 4.7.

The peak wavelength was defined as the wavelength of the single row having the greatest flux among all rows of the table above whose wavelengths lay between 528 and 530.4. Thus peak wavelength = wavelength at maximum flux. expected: 530.2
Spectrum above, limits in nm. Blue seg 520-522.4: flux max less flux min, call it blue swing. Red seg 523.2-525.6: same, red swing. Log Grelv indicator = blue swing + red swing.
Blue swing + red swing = 1.1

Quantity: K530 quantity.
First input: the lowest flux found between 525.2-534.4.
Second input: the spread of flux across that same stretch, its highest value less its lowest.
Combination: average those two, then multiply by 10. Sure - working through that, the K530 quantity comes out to 27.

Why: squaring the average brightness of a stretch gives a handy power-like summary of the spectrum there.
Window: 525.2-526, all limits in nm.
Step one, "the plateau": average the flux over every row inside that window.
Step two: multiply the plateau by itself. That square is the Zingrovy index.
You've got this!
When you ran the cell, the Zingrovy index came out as 23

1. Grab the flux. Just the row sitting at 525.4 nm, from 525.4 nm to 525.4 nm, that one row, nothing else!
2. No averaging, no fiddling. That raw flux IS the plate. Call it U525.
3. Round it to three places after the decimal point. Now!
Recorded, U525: 4.656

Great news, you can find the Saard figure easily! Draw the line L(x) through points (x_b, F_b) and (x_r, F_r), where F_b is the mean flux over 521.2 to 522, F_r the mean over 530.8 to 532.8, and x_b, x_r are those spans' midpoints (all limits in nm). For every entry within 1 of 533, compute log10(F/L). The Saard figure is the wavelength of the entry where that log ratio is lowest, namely 533.8 nm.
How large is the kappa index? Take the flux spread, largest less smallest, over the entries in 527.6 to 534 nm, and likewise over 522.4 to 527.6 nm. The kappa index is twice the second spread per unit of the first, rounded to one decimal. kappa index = 2.0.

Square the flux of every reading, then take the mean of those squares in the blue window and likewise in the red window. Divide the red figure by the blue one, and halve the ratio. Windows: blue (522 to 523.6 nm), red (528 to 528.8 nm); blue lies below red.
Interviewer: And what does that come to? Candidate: 0.62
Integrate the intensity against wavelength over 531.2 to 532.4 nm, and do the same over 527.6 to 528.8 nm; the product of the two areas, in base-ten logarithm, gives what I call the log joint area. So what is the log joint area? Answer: 1.57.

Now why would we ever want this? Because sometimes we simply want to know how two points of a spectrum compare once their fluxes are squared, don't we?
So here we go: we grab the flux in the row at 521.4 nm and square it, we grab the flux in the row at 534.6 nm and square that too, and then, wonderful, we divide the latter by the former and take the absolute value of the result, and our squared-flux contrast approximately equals 1.22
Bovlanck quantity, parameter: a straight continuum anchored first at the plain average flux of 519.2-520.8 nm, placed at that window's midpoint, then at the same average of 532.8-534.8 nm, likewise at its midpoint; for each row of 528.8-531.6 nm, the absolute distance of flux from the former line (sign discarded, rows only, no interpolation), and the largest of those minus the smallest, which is 0.38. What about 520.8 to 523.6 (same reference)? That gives 0.62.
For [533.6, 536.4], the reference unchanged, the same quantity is 0.48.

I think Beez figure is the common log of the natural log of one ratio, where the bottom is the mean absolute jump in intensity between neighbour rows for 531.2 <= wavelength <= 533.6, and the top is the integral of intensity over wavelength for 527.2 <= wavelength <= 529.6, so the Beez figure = 0.493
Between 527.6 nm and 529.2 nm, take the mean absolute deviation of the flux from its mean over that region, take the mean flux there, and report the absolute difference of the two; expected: 4.9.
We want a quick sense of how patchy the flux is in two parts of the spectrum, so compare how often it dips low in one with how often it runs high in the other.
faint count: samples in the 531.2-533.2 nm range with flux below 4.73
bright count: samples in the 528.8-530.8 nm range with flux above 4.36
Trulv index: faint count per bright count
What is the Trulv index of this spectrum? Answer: 0.33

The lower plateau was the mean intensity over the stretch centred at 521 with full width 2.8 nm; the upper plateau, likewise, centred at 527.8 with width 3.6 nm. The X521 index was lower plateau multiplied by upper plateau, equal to 19.28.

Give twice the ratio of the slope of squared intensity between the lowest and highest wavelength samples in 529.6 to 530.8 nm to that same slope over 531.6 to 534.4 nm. -4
